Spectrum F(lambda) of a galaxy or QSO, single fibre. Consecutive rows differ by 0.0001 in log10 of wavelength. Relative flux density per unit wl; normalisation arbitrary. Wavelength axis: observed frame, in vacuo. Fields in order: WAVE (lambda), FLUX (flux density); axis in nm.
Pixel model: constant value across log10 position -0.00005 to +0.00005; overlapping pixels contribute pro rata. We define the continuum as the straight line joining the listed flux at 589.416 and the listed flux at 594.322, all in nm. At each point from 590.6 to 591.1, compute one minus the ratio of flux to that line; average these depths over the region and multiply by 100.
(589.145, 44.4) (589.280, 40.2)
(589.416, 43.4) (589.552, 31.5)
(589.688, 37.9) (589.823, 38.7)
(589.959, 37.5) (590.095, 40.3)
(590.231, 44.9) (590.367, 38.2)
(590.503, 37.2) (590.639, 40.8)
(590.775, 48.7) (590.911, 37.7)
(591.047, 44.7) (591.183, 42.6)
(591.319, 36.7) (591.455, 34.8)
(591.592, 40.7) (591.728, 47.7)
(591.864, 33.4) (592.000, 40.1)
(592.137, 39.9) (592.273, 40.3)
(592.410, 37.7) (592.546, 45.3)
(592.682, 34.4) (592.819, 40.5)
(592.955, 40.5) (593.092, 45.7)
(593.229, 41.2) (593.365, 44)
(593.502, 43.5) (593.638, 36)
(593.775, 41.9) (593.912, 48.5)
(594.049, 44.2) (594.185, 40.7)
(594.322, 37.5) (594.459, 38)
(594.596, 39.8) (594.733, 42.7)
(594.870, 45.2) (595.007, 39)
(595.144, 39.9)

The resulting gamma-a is -3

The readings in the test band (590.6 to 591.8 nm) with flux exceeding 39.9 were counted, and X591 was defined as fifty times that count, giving 300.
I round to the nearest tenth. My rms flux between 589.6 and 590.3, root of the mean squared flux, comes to 40.0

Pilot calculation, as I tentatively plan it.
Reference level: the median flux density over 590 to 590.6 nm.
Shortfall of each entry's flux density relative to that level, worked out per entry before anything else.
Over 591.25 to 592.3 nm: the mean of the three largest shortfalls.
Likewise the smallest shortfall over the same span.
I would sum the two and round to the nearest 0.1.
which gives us -4.2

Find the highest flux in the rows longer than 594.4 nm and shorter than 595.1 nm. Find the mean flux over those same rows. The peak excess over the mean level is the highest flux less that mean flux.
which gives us 4.3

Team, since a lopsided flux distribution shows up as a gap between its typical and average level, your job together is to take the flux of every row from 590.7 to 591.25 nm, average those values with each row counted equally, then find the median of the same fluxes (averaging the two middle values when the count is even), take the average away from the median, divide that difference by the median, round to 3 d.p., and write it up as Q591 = 0.005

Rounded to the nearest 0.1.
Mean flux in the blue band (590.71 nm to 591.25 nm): 43.4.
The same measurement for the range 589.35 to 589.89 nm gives 37.9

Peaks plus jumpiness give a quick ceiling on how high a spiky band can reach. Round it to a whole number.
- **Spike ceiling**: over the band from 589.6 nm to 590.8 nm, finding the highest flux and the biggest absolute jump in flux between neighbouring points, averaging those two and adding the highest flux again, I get 77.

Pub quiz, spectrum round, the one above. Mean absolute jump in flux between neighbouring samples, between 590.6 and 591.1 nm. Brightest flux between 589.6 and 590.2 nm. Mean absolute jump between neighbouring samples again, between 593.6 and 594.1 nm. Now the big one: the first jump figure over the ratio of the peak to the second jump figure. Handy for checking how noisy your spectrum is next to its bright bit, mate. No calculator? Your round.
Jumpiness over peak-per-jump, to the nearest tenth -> 1.2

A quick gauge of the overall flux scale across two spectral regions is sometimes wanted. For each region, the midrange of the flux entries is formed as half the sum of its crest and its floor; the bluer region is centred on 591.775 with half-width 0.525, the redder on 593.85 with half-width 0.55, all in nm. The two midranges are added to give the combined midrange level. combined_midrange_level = 82.8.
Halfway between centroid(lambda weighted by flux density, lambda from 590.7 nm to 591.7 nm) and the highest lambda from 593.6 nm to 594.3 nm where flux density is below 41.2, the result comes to 592.68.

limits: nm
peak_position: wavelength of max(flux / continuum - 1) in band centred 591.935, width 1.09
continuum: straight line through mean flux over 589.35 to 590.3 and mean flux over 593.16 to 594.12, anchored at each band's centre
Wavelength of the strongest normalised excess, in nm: 591.728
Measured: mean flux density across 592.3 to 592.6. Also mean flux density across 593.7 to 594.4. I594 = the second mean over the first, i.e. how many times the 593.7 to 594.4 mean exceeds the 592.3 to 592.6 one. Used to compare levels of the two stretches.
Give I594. 1.03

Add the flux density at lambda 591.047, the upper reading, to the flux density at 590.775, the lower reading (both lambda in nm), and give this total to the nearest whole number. 93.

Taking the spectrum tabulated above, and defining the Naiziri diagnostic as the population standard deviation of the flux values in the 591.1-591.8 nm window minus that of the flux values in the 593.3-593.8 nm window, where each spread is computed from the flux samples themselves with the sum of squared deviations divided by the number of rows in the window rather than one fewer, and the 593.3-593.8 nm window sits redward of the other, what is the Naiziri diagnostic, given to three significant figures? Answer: 1.36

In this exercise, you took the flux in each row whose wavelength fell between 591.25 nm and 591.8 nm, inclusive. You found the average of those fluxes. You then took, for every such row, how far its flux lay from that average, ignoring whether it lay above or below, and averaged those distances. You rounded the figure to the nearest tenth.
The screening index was 4.2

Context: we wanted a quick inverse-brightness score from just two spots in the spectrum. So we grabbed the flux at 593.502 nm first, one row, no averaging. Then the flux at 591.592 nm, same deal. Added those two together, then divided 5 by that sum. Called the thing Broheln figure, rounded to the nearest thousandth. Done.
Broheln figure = 0.059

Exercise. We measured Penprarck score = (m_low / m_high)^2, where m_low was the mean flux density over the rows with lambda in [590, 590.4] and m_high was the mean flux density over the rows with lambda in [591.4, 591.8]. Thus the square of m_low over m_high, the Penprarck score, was 1.00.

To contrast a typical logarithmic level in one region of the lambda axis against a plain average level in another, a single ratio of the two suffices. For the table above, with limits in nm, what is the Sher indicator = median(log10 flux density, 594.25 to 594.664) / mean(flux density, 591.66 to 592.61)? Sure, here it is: 0.0389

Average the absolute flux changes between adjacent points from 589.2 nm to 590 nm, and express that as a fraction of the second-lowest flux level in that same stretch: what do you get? 0.125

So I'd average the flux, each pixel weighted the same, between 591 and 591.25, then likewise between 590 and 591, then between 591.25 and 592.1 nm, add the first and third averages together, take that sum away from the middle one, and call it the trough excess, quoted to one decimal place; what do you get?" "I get -41.4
